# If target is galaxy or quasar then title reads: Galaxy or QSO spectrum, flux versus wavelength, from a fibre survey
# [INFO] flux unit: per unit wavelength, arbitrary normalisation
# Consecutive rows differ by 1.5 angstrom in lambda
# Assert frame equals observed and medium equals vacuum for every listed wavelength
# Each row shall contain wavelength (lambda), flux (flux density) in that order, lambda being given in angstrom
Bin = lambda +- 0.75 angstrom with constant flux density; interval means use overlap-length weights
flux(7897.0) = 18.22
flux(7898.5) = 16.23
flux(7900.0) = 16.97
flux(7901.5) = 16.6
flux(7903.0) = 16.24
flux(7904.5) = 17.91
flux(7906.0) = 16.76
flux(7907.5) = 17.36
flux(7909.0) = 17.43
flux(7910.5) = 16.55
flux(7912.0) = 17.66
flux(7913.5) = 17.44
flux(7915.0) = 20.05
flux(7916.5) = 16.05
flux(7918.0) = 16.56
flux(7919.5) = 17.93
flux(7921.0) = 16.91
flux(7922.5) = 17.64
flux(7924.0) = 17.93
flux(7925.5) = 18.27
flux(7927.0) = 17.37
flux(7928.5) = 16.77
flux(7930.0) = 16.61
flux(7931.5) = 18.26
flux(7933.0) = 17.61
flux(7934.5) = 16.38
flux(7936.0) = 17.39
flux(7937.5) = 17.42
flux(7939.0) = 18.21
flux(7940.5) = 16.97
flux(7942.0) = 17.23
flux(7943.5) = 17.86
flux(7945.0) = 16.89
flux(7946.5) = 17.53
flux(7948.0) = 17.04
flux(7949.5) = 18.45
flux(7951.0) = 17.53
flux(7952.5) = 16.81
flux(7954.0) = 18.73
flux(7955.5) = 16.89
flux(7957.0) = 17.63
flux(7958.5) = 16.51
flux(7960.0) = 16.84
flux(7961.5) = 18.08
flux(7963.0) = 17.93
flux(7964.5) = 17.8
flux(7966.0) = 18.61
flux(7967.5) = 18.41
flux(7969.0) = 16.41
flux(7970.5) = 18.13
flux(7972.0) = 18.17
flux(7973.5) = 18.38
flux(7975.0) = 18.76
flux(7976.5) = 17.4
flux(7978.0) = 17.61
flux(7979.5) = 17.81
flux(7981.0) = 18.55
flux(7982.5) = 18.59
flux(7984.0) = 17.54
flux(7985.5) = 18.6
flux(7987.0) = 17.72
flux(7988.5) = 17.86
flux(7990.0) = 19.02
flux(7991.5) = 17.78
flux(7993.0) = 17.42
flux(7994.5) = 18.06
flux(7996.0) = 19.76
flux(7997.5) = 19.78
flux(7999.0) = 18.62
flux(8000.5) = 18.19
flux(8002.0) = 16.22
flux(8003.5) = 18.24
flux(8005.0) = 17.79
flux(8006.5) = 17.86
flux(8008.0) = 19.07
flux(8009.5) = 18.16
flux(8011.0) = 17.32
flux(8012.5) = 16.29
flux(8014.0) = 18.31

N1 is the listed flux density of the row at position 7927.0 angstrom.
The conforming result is 17.37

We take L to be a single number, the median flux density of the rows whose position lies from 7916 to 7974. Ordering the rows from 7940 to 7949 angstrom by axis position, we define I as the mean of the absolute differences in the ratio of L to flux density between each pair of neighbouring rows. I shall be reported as 0.035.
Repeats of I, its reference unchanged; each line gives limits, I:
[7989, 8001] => 0.040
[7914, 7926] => 0.067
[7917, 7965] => 0.047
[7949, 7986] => 0.045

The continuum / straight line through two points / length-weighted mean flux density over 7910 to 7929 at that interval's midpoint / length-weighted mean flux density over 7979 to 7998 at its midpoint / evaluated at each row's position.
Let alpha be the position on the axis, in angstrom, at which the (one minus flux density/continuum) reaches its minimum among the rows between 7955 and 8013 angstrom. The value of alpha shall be 7997.5 angstrom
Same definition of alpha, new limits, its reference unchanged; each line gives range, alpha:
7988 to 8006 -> 7997.5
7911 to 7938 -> 7915.0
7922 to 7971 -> 7954.0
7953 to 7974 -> 7954.0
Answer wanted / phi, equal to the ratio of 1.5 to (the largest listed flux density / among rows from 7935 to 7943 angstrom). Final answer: 0.0824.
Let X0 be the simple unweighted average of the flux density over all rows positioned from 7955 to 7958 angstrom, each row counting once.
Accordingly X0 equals 17.3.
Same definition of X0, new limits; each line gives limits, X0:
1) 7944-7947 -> 17.2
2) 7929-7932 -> 17.4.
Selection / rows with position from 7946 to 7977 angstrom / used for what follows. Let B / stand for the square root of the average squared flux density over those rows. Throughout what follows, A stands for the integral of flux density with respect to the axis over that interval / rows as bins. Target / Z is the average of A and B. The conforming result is 284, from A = 549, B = 17.7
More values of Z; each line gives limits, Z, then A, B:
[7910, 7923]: 122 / 227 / 17.5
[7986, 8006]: 191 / 364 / 18.2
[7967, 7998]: 291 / 563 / 18.2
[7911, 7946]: 314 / 611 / 17.5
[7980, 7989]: 91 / 163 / 18.1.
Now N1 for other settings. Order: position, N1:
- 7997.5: 19.78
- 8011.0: 17.32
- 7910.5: 16.55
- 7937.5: 17.42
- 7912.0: 17.66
